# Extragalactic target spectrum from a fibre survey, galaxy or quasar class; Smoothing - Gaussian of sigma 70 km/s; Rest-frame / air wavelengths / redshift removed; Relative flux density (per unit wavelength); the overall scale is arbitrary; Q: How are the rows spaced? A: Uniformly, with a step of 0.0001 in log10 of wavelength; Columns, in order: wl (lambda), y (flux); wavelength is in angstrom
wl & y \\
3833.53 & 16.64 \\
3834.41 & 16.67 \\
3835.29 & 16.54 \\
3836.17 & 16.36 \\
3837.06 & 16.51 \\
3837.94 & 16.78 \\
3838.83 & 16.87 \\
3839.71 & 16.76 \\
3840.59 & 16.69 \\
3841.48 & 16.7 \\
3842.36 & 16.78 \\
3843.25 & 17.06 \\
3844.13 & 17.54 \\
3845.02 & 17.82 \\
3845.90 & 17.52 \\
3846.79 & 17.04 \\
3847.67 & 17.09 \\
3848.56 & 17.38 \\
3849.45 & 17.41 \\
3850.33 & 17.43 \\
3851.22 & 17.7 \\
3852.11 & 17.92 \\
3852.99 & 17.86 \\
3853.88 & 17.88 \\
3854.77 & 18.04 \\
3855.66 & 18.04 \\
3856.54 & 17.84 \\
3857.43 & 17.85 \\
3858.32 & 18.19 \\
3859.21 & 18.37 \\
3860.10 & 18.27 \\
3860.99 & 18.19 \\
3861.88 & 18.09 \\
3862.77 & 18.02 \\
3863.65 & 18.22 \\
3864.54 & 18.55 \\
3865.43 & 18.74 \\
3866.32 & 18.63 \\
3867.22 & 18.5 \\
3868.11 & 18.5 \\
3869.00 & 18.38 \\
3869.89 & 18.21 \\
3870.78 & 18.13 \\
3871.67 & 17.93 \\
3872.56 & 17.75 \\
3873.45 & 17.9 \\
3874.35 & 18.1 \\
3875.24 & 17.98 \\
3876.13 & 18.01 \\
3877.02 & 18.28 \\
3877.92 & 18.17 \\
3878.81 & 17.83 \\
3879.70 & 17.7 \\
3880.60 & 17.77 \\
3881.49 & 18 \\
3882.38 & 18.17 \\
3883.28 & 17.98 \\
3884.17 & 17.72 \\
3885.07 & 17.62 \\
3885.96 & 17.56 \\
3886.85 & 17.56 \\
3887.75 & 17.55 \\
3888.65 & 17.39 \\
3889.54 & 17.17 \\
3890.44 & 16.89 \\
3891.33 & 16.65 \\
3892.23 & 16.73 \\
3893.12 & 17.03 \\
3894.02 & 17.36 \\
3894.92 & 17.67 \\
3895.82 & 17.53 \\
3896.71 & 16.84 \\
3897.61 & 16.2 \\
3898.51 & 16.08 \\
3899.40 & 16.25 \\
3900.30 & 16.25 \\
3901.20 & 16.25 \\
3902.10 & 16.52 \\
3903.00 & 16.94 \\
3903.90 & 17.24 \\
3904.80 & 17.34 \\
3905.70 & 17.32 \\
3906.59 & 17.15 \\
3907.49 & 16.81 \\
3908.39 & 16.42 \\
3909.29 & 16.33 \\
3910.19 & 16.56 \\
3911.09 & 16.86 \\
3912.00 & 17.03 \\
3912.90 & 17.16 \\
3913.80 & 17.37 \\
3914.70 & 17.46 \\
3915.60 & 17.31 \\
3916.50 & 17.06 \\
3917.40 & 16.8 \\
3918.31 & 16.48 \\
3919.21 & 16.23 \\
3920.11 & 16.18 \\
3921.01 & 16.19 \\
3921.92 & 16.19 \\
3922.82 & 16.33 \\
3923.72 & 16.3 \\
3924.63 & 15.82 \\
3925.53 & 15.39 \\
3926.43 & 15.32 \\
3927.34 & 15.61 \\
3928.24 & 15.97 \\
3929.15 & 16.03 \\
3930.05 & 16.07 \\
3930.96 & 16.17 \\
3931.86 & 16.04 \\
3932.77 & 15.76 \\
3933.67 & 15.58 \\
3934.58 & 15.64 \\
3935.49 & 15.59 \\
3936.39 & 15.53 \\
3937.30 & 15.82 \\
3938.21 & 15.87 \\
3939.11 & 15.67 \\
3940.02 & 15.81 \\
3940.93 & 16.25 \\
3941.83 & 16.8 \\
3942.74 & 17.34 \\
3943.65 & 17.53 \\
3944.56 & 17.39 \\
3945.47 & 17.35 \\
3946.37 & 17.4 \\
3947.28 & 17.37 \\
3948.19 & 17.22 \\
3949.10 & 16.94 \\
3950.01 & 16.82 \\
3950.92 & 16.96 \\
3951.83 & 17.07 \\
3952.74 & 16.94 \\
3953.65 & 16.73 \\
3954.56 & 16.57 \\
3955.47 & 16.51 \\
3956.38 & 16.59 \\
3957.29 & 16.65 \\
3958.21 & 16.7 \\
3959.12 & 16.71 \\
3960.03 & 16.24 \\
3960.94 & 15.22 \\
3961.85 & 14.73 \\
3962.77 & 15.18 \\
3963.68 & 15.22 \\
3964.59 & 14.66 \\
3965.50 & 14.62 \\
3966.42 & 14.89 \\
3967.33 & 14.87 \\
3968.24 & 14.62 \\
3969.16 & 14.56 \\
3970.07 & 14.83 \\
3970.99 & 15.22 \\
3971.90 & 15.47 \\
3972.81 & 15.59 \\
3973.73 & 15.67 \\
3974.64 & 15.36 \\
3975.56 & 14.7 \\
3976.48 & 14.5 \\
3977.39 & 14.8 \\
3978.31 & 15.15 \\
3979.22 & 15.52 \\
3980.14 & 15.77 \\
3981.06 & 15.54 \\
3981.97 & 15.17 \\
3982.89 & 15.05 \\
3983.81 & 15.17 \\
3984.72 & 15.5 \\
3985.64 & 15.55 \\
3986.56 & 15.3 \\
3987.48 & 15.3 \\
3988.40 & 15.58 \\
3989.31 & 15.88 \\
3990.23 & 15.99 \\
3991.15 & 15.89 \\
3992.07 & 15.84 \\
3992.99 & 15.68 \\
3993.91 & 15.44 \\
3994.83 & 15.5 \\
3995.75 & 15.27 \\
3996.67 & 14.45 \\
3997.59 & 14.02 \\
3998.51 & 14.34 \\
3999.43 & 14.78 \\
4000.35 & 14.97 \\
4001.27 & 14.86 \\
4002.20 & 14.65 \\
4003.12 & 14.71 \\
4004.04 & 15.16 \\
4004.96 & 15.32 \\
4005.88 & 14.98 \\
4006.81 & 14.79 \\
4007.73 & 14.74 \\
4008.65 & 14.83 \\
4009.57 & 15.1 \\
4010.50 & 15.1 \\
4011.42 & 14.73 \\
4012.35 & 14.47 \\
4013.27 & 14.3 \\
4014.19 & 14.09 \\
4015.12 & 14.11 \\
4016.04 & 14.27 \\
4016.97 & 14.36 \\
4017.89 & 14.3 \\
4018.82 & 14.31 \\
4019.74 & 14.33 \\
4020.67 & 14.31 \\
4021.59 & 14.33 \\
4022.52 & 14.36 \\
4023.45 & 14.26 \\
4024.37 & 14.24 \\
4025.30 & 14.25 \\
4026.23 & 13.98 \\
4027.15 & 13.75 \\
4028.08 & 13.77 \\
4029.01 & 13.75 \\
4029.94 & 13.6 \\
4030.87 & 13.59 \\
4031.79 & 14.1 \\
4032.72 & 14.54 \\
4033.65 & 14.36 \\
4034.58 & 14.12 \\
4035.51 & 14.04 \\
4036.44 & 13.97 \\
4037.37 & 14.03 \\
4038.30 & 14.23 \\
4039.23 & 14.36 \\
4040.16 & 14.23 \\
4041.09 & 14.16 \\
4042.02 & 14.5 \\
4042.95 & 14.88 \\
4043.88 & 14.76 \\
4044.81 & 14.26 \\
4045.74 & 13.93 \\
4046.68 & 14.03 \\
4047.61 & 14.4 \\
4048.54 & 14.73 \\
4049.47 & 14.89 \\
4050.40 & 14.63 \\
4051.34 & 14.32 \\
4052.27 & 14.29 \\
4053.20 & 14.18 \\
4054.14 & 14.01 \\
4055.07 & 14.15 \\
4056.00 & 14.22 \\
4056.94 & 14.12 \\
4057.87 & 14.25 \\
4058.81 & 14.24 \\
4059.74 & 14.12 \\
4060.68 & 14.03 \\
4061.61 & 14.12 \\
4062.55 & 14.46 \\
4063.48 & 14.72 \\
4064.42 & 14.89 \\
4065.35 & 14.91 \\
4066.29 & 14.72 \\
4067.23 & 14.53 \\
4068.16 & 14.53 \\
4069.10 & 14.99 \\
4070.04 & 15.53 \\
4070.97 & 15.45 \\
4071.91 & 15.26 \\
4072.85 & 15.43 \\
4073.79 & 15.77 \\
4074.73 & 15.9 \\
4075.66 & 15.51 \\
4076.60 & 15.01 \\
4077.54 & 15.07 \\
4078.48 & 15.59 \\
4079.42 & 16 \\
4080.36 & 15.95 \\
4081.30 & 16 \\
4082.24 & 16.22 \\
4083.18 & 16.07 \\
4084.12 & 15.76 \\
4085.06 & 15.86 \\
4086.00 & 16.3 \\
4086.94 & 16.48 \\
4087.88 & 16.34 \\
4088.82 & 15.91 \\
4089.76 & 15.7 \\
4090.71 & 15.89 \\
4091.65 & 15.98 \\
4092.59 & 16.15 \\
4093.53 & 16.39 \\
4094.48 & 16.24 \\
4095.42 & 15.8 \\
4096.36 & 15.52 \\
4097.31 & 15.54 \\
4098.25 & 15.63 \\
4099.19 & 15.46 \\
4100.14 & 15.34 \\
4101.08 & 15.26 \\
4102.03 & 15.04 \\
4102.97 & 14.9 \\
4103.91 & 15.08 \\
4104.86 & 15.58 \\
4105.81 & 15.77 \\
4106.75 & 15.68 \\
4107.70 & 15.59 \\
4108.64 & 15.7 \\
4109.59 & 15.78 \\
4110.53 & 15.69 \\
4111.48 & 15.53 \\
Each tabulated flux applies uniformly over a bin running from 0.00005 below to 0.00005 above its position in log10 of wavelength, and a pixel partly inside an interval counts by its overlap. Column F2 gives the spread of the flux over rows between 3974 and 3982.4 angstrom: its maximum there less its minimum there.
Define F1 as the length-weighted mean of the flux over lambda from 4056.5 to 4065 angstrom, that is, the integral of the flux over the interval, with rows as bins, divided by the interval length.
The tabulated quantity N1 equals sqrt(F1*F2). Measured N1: 4.27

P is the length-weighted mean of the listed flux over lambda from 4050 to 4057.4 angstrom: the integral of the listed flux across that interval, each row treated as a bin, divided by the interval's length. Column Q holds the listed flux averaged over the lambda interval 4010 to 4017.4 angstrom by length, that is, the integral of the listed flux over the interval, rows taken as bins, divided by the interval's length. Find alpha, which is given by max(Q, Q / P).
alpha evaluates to 14.4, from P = 14.2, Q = 14.4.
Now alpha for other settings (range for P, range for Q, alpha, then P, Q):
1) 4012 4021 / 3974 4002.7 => 15.2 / 14.3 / 15.2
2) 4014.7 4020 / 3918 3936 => 15.9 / 14.3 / 15.9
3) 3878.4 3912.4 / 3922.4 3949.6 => 16.3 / 17.1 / 16.3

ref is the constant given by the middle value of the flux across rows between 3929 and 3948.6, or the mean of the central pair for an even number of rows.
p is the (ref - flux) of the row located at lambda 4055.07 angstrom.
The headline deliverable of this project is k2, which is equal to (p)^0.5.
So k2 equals 1.38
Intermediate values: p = 1.9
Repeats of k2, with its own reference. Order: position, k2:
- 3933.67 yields 0.69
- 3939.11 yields 0.62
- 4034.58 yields 1.39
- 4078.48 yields 0.68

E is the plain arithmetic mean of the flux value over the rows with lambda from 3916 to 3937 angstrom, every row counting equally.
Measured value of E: 16.0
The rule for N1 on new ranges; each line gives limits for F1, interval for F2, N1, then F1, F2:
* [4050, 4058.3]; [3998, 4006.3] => 3.73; 14.2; 0.98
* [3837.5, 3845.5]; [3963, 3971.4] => 3.35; 17.0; 0.66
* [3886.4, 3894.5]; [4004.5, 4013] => 3.82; 17.1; 0.85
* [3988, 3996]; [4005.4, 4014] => 3.54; 15.7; 0.80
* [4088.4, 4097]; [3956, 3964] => 5.62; 15.9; 1.98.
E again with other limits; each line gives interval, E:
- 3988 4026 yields 14.8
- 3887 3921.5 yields 16.9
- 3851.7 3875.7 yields 18.2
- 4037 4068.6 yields 14.4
